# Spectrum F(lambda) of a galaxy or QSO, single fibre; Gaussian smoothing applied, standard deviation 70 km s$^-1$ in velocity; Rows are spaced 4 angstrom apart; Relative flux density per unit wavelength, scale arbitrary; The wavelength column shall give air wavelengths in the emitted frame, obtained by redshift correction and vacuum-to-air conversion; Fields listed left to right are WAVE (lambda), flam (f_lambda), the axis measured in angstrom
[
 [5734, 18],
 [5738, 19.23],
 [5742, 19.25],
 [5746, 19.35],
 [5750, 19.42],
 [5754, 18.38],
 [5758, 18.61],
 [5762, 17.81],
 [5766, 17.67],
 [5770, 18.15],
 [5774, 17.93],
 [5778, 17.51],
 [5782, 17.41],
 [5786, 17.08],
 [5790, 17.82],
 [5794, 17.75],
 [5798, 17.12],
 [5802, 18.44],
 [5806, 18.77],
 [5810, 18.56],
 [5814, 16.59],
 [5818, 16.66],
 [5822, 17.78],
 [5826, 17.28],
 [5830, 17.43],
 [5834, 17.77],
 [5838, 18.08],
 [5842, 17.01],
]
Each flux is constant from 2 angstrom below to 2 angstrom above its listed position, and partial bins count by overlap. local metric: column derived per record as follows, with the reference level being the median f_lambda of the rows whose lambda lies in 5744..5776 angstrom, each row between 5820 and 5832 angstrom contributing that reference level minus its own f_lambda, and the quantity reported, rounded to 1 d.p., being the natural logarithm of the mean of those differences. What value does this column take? -0.3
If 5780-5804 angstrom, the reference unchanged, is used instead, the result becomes -0.4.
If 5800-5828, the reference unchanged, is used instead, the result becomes -0.6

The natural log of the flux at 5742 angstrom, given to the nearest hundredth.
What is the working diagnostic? 2.96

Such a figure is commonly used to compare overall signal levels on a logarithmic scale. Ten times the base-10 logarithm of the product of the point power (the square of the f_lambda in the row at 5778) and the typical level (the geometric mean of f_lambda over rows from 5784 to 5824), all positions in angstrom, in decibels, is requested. 37.3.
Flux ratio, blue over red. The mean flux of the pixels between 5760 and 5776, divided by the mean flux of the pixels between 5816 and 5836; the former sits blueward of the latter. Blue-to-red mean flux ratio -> 1.03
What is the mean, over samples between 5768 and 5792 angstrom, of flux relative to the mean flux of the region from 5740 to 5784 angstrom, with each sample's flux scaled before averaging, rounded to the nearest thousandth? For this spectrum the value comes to 0.964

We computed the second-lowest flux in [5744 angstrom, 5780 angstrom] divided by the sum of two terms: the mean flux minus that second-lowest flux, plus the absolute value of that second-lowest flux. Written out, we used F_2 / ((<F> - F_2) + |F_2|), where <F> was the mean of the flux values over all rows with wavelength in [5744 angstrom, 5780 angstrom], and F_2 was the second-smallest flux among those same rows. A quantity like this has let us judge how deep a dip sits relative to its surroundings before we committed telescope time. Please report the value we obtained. 0.96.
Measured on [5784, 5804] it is 0.97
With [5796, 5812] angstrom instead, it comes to 1.01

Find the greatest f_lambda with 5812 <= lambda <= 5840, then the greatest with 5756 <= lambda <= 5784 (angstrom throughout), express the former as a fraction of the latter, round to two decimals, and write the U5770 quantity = 0.97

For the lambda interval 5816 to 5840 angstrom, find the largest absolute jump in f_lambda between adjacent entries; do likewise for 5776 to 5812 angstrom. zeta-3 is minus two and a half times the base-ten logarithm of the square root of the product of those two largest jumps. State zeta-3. -0.21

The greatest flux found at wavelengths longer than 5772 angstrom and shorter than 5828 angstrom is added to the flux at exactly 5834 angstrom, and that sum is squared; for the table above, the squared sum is 1335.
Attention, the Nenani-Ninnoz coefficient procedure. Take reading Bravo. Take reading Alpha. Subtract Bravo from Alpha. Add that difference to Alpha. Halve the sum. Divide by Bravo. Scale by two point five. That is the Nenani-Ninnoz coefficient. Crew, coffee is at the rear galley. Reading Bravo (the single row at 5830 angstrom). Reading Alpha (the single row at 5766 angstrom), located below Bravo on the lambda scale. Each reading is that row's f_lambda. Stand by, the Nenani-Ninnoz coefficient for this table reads 1.28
